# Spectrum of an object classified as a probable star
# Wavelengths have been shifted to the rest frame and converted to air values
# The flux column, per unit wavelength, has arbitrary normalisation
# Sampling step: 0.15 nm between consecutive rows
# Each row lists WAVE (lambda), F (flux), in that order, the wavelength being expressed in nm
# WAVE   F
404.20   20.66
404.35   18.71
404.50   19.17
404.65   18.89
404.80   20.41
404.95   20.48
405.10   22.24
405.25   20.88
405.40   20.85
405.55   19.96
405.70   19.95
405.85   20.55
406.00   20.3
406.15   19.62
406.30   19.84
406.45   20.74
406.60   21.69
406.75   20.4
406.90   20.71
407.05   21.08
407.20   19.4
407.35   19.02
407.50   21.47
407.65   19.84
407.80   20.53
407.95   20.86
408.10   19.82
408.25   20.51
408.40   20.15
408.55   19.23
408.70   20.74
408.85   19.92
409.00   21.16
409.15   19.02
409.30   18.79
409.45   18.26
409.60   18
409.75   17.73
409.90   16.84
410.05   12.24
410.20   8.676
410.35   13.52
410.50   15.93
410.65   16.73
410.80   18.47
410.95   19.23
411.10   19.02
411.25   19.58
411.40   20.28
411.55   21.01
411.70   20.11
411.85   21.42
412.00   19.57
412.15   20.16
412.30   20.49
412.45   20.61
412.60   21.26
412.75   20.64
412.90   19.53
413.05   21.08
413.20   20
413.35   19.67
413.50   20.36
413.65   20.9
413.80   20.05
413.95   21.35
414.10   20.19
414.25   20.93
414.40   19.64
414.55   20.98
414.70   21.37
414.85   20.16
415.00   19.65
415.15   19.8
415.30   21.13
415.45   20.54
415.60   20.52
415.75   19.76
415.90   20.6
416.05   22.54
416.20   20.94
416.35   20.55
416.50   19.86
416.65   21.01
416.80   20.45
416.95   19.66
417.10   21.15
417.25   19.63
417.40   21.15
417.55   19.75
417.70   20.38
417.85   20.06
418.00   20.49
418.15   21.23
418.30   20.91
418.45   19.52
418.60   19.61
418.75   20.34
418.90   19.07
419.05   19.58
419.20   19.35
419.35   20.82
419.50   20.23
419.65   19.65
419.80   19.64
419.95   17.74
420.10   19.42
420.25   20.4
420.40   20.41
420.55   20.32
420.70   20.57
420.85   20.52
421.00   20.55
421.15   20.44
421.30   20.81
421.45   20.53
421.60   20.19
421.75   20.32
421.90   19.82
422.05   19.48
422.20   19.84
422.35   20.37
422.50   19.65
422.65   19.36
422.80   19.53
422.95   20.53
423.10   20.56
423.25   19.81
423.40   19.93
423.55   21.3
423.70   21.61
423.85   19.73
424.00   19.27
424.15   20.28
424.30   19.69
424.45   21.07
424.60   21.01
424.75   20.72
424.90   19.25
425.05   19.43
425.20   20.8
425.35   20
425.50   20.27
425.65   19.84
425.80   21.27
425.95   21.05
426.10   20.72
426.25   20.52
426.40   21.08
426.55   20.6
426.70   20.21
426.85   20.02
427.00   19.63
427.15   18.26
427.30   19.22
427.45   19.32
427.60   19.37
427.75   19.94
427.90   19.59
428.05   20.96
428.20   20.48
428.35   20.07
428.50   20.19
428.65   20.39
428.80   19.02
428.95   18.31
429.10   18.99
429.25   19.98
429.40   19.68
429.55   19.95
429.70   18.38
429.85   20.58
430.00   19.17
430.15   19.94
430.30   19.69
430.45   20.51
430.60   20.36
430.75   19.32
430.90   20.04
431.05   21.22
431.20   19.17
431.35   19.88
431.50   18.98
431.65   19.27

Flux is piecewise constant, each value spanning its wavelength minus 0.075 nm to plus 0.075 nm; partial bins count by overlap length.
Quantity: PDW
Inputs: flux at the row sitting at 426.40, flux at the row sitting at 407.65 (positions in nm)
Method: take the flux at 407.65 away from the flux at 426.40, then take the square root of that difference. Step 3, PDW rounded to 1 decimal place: 1.1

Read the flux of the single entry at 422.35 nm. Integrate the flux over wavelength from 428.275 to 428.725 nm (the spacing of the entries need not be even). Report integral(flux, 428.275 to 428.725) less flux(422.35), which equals -11.3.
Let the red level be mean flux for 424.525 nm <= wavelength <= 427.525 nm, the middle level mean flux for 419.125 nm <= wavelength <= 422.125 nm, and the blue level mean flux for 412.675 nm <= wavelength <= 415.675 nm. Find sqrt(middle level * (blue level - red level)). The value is 2.3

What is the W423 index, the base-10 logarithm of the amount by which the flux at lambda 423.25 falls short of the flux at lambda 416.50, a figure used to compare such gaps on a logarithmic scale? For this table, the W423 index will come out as -1.3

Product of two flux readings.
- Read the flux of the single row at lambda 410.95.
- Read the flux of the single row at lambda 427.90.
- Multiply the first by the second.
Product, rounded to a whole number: 377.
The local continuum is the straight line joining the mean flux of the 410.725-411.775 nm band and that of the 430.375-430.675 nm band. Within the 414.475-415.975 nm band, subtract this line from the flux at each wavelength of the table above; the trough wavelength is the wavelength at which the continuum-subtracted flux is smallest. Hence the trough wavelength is 415.00 nm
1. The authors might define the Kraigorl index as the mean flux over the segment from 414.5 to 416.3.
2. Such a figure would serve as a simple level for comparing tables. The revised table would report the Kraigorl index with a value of 20.7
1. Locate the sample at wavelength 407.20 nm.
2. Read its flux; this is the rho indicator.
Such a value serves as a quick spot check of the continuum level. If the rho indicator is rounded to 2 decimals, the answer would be 19.40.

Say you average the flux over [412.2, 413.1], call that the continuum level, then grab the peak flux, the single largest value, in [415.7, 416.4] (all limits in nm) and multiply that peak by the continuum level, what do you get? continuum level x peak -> 464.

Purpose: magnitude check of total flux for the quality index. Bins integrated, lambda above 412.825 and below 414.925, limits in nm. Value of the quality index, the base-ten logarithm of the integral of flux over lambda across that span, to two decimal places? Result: 1.63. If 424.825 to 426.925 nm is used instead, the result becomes 1.63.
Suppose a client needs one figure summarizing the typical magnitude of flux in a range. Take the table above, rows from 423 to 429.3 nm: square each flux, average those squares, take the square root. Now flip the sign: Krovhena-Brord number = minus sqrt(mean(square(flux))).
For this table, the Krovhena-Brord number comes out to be -20.1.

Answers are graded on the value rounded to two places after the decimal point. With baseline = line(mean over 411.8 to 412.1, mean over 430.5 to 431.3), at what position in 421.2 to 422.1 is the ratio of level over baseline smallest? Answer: 422.05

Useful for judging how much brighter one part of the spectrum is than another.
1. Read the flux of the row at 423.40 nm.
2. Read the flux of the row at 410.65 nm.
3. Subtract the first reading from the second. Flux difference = -3.20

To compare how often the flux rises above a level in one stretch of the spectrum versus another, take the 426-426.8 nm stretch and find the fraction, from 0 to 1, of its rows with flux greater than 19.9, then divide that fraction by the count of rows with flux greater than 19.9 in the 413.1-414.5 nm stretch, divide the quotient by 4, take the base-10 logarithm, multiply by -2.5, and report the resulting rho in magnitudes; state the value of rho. 3.62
